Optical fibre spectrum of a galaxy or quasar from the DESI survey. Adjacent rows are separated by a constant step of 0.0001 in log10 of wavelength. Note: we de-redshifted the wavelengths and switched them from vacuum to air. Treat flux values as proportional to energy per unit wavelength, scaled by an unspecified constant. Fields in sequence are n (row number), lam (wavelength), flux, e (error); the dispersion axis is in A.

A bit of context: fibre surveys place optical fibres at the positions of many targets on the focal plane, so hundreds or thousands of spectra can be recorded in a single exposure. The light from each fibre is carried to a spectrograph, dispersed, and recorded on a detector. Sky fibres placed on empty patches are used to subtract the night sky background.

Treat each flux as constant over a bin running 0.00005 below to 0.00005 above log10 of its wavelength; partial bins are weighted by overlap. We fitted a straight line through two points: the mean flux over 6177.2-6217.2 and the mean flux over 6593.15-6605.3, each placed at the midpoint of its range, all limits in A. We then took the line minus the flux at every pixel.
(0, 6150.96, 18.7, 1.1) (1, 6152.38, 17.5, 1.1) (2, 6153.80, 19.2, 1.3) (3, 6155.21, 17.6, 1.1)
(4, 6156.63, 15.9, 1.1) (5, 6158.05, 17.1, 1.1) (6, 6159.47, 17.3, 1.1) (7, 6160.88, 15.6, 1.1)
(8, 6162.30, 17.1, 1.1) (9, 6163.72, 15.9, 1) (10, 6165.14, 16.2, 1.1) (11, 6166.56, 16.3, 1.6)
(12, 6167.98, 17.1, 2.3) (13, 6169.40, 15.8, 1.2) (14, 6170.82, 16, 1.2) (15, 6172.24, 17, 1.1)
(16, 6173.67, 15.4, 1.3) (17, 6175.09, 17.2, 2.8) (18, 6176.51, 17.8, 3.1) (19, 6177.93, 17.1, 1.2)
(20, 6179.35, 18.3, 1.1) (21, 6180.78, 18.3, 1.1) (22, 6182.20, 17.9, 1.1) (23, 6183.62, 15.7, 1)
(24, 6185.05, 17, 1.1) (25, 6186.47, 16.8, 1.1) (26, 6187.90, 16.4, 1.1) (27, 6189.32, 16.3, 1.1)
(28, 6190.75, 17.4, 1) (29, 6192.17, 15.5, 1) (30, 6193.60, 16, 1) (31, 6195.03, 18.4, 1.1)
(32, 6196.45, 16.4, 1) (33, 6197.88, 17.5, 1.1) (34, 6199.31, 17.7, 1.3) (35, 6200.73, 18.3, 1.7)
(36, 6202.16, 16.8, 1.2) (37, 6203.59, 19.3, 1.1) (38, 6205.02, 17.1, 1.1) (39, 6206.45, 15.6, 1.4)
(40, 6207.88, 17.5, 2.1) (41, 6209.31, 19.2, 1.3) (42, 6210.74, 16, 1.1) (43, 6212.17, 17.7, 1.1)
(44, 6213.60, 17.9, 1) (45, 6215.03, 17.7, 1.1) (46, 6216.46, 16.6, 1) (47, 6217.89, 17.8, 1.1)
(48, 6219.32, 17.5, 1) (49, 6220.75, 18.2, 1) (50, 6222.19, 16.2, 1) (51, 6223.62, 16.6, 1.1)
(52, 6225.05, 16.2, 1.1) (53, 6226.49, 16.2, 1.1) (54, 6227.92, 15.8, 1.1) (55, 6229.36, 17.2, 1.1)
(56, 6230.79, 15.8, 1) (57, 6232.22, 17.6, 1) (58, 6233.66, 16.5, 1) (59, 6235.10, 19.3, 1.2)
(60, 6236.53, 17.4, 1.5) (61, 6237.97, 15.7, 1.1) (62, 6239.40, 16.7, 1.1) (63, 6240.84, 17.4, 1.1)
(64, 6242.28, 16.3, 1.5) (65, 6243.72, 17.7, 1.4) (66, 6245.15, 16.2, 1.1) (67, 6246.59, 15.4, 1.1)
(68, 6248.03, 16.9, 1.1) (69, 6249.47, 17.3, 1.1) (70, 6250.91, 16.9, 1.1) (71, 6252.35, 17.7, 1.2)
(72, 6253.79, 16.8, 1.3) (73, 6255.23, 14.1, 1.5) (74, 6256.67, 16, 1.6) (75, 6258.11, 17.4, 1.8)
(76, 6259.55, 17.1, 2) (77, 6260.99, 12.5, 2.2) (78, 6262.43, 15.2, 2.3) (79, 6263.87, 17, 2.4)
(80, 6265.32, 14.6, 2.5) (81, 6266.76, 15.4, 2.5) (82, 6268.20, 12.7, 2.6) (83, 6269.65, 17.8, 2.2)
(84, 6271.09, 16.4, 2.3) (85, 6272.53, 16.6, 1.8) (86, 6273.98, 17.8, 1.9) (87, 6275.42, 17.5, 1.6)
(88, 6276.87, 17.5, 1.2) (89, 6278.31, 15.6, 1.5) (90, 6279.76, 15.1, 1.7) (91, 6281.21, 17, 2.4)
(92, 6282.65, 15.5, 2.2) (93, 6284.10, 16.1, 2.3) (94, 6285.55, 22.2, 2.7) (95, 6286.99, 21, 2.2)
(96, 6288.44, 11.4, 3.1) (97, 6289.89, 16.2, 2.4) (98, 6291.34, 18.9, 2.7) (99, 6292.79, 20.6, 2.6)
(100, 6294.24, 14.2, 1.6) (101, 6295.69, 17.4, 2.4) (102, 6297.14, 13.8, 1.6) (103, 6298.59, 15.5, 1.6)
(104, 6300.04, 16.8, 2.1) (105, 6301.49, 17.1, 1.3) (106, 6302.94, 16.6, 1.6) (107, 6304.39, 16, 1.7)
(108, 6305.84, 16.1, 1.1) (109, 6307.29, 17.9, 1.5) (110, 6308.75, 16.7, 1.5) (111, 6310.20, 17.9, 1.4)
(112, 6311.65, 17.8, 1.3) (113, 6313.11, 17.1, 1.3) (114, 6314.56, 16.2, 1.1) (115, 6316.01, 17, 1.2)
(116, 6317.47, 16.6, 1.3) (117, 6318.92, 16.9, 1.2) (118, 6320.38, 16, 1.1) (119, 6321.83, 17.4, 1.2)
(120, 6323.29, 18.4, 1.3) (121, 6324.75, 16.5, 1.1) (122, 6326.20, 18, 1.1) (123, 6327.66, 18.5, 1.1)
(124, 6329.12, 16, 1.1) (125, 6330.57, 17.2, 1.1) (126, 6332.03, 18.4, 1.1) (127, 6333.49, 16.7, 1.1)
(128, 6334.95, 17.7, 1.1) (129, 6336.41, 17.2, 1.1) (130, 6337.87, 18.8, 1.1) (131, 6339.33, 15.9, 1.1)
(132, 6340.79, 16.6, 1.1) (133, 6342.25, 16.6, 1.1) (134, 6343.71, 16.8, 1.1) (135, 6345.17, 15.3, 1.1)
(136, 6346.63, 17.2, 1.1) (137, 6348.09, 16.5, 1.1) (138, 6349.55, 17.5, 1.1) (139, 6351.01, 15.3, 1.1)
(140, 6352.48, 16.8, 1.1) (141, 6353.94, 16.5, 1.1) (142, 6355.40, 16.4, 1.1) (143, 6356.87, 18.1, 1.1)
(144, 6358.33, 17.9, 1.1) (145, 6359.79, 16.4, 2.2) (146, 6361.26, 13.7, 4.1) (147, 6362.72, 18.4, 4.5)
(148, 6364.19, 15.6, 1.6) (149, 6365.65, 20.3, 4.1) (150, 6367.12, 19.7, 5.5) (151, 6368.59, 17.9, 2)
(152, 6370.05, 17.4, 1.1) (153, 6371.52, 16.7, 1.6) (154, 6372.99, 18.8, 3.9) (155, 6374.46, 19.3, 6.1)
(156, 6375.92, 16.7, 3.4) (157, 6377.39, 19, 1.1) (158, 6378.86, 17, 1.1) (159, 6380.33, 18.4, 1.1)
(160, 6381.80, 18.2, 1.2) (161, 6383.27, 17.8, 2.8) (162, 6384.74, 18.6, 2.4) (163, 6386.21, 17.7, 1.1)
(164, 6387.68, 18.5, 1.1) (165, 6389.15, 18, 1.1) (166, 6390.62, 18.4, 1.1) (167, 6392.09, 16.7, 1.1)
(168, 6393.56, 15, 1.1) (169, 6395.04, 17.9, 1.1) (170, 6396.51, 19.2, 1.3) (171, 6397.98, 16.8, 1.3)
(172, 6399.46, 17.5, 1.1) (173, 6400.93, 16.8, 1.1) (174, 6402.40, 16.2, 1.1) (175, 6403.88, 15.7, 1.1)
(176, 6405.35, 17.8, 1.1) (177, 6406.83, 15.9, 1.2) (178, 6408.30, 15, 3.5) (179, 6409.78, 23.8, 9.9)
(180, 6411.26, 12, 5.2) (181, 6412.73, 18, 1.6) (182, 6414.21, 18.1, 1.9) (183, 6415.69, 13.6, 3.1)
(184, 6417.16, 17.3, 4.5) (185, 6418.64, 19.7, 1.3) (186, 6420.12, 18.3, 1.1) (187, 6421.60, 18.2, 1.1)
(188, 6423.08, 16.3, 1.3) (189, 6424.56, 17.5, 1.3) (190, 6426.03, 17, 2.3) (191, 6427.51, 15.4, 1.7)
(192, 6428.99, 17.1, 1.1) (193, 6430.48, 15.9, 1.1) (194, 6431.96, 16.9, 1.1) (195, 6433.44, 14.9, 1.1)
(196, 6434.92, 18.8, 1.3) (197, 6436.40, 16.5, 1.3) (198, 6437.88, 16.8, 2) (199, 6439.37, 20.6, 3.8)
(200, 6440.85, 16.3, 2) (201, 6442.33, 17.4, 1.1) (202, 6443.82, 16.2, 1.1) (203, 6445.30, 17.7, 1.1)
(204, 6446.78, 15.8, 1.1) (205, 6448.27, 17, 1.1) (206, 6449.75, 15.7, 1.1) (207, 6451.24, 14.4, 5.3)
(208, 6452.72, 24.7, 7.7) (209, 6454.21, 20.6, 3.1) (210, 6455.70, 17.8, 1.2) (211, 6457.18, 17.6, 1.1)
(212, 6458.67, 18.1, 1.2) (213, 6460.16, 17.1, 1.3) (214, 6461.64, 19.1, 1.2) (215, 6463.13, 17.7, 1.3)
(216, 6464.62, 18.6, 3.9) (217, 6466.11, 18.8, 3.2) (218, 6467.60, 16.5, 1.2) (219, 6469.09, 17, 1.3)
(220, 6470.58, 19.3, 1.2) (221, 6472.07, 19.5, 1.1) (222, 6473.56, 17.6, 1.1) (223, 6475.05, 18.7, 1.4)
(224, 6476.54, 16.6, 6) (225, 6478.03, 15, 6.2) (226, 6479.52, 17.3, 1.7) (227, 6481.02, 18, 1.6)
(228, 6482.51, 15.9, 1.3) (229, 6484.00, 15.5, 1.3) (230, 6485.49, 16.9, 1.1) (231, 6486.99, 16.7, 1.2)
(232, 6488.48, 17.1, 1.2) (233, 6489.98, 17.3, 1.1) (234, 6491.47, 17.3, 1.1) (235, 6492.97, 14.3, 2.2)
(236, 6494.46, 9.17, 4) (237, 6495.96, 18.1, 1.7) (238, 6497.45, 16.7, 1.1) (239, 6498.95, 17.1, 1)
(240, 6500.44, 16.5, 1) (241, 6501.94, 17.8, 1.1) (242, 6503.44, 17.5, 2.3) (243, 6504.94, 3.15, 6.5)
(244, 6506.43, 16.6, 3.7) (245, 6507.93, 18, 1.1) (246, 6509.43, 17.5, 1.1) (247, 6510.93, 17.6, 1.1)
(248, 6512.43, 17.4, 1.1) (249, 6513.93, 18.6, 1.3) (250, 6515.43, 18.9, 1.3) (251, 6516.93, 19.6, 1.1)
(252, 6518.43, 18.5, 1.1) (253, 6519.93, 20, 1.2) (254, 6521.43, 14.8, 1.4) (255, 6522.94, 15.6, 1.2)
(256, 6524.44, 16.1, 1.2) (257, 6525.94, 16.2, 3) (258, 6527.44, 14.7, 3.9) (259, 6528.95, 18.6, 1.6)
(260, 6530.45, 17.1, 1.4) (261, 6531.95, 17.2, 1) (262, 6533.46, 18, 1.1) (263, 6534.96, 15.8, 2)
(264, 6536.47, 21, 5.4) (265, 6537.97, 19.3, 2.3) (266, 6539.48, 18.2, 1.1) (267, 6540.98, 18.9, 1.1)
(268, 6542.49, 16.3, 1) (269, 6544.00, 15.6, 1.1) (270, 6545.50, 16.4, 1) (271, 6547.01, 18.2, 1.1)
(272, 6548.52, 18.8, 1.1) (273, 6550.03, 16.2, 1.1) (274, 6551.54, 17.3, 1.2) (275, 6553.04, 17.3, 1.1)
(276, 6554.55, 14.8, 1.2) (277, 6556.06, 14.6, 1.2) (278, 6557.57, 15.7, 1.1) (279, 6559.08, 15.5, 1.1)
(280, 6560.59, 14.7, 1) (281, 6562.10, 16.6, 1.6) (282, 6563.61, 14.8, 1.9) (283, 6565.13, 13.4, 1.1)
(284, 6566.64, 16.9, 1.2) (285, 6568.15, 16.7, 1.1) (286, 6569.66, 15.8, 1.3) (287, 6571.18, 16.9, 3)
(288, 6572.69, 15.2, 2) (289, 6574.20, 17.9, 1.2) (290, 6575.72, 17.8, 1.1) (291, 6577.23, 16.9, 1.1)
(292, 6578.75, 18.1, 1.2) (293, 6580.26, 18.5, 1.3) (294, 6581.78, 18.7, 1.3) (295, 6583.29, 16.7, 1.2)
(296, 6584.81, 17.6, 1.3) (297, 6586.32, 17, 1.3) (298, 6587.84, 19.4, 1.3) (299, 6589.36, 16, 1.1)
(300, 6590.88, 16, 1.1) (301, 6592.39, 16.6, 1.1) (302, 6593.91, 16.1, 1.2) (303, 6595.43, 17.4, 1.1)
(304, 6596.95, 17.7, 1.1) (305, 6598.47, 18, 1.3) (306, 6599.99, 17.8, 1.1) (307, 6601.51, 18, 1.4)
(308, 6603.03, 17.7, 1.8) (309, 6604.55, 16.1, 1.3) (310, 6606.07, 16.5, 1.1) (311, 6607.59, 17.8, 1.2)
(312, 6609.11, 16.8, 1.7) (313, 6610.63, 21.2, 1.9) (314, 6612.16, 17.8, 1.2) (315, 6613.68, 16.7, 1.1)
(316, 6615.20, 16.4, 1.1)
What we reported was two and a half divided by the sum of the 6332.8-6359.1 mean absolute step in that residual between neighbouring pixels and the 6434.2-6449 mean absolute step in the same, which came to 0.83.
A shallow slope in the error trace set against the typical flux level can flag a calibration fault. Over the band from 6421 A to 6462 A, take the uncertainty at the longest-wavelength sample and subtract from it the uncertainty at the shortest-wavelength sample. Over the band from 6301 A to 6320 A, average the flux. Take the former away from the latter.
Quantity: 16.8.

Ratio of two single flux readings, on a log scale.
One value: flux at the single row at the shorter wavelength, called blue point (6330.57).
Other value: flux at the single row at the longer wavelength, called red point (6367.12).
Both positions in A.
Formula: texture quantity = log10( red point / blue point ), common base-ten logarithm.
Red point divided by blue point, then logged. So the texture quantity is 0.06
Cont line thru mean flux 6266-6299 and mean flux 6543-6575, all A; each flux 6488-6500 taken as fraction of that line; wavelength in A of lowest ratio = 6494.46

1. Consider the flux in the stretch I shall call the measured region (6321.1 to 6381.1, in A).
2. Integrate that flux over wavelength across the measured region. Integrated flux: 1038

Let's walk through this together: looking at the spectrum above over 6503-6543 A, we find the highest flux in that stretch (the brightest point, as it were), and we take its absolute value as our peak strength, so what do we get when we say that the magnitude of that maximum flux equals 21.0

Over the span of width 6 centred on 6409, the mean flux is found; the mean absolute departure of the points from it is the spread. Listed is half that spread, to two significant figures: 1.8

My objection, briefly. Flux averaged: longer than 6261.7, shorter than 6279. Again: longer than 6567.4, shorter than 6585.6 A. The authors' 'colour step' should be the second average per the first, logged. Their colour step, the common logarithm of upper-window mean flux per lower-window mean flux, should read 0.028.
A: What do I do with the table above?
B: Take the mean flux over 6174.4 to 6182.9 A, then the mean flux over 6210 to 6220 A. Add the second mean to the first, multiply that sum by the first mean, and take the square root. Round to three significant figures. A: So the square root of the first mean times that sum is 25.0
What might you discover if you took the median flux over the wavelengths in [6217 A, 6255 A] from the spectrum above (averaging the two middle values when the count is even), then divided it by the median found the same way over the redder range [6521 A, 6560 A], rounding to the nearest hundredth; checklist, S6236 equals 1.03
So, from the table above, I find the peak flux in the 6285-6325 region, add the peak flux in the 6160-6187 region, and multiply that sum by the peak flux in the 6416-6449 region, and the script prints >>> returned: 834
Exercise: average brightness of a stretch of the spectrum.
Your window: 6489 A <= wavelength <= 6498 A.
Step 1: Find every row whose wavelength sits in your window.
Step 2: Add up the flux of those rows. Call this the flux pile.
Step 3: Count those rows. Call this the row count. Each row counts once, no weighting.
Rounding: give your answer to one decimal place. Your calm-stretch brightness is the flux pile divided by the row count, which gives 15.5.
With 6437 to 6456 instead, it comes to 17.8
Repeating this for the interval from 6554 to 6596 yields 16.5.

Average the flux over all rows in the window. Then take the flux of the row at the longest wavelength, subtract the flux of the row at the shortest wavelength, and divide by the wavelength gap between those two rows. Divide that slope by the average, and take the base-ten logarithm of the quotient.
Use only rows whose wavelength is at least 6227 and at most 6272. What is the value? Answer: -3.1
